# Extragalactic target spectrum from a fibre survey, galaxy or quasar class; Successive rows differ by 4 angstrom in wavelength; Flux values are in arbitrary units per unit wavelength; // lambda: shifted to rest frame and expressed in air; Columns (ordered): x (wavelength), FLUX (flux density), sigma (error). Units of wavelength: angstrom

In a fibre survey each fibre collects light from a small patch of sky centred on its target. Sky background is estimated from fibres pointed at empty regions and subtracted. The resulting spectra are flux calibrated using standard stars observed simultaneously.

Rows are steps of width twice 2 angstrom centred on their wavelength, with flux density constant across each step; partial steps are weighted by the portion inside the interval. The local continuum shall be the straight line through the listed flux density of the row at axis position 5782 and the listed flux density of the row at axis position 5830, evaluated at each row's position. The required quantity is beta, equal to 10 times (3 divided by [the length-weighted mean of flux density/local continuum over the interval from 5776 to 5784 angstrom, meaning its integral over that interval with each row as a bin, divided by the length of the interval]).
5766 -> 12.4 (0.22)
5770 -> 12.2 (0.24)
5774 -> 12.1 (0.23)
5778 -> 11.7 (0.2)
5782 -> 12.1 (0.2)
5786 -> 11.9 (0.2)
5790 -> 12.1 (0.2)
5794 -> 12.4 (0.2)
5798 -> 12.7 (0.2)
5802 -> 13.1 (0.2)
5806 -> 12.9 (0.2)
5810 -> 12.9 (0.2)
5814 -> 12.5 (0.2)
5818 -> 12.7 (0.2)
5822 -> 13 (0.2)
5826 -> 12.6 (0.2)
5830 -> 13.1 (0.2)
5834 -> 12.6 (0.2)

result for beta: 30.4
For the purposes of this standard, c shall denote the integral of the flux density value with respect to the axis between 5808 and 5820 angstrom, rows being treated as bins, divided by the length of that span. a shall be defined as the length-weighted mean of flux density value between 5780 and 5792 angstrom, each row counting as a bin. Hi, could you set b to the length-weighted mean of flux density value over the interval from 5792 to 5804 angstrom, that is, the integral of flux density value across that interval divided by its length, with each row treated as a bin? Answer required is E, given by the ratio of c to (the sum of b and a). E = 0.51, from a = 12.0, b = 12.7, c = 12.7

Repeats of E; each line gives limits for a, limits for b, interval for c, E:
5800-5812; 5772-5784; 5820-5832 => 0.52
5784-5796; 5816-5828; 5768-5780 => 0.48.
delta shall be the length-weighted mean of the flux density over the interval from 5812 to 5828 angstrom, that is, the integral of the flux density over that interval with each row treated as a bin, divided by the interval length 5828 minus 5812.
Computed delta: 12.7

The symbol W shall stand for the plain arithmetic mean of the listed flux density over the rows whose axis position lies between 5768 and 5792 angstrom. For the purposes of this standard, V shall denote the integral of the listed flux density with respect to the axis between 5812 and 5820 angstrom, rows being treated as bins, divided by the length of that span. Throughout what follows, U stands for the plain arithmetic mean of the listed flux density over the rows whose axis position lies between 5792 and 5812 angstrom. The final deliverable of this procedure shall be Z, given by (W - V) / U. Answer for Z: -0.046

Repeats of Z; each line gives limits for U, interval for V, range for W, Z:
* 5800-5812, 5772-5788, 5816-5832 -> 0.069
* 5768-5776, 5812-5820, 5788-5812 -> 0.007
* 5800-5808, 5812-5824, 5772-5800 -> -0.045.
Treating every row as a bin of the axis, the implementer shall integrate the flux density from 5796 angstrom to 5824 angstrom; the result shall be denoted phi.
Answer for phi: 359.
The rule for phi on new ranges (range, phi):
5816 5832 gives 206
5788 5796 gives 98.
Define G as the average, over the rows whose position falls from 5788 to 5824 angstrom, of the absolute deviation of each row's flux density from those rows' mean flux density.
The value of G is 0.24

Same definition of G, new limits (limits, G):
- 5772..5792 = 0.14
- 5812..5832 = 0.22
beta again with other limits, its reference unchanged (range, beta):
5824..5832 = 30.5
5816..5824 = 30.1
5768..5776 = 29.4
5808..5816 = 30.1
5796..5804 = 29.0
